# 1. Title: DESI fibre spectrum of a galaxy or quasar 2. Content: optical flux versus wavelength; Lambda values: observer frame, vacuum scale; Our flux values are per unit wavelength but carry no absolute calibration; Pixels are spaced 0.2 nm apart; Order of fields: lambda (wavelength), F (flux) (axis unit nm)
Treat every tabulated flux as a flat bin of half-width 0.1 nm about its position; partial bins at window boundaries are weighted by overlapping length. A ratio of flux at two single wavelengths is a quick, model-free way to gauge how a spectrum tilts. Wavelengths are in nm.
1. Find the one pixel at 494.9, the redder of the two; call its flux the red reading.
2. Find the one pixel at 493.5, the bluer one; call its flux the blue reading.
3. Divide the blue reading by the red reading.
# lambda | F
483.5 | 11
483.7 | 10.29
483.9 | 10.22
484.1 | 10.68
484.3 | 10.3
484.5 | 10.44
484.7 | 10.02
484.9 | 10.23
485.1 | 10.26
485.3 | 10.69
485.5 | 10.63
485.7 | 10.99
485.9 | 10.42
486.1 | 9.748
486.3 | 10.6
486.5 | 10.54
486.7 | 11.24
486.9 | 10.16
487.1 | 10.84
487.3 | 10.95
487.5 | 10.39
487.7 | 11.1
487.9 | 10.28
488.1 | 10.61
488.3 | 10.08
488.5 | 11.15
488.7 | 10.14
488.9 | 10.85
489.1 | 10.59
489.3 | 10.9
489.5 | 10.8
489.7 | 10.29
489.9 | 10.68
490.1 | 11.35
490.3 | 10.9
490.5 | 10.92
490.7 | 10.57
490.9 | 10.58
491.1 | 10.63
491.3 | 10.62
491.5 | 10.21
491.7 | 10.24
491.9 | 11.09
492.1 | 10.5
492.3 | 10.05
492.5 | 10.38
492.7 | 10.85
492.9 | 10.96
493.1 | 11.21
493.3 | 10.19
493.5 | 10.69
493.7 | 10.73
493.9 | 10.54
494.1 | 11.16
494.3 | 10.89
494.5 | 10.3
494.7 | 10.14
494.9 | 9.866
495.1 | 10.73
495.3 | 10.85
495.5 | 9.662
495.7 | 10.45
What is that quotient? 1.08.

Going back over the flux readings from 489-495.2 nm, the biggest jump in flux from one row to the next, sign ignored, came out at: 1.02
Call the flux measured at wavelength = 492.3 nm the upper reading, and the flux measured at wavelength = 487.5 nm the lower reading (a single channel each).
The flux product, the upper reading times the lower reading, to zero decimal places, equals 104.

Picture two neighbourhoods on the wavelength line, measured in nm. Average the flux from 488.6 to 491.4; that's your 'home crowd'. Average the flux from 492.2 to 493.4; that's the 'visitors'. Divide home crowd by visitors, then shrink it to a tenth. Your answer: 0.101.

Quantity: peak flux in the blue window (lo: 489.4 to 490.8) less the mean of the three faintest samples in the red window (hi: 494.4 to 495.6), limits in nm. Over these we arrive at 1.46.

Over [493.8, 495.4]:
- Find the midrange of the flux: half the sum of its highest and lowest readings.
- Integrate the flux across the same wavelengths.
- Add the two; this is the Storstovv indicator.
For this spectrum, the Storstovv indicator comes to 27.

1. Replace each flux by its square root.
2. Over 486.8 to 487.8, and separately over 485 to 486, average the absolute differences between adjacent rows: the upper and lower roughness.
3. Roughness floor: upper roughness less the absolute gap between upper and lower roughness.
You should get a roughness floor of 0.054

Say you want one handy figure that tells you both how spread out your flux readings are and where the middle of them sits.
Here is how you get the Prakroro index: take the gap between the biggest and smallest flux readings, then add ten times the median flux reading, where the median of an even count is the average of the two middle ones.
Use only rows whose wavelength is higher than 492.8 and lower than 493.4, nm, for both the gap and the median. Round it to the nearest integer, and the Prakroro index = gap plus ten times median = 111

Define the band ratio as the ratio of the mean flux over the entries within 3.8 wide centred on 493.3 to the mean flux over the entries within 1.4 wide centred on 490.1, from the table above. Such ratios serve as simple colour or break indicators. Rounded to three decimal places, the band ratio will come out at 0.979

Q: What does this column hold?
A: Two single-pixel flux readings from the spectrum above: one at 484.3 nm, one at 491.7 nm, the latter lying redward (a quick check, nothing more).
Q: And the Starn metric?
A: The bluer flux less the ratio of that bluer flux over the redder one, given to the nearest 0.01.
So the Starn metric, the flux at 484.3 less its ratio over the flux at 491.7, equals 9.29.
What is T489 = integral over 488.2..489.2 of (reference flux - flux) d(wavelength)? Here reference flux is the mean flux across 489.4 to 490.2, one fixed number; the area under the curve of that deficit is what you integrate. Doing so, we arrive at 0.22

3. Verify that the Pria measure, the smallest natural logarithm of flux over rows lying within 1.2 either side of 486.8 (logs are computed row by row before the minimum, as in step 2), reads 2.28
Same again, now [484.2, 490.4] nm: 2.28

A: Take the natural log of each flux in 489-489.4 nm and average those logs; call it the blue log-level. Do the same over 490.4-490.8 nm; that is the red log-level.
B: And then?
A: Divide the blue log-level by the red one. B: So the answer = 1.000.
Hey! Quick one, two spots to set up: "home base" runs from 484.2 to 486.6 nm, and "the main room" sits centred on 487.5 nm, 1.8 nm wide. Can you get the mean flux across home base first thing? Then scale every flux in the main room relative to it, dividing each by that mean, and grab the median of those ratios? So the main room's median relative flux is 1.02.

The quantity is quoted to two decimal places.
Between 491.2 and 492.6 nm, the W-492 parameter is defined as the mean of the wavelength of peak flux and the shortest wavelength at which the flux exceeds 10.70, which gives 491.90 nm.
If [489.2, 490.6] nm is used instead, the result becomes 489.70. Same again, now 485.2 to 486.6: 485.70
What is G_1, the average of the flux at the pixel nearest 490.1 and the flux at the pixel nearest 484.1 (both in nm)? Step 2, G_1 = 11.0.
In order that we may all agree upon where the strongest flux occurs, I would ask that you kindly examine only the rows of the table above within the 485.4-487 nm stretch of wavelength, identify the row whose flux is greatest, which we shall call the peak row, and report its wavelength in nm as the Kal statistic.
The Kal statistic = 486.7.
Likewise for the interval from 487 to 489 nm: 488.5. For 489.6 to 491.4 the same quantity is 490.1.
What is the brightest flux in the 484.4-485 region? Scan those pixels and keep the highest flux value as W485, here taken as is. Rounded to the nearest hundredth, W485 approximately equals 10.44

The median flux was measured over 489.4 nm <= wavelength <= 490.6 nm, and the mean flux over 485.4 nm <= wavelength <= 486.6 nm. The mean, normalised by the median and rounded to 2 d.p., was 0.97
